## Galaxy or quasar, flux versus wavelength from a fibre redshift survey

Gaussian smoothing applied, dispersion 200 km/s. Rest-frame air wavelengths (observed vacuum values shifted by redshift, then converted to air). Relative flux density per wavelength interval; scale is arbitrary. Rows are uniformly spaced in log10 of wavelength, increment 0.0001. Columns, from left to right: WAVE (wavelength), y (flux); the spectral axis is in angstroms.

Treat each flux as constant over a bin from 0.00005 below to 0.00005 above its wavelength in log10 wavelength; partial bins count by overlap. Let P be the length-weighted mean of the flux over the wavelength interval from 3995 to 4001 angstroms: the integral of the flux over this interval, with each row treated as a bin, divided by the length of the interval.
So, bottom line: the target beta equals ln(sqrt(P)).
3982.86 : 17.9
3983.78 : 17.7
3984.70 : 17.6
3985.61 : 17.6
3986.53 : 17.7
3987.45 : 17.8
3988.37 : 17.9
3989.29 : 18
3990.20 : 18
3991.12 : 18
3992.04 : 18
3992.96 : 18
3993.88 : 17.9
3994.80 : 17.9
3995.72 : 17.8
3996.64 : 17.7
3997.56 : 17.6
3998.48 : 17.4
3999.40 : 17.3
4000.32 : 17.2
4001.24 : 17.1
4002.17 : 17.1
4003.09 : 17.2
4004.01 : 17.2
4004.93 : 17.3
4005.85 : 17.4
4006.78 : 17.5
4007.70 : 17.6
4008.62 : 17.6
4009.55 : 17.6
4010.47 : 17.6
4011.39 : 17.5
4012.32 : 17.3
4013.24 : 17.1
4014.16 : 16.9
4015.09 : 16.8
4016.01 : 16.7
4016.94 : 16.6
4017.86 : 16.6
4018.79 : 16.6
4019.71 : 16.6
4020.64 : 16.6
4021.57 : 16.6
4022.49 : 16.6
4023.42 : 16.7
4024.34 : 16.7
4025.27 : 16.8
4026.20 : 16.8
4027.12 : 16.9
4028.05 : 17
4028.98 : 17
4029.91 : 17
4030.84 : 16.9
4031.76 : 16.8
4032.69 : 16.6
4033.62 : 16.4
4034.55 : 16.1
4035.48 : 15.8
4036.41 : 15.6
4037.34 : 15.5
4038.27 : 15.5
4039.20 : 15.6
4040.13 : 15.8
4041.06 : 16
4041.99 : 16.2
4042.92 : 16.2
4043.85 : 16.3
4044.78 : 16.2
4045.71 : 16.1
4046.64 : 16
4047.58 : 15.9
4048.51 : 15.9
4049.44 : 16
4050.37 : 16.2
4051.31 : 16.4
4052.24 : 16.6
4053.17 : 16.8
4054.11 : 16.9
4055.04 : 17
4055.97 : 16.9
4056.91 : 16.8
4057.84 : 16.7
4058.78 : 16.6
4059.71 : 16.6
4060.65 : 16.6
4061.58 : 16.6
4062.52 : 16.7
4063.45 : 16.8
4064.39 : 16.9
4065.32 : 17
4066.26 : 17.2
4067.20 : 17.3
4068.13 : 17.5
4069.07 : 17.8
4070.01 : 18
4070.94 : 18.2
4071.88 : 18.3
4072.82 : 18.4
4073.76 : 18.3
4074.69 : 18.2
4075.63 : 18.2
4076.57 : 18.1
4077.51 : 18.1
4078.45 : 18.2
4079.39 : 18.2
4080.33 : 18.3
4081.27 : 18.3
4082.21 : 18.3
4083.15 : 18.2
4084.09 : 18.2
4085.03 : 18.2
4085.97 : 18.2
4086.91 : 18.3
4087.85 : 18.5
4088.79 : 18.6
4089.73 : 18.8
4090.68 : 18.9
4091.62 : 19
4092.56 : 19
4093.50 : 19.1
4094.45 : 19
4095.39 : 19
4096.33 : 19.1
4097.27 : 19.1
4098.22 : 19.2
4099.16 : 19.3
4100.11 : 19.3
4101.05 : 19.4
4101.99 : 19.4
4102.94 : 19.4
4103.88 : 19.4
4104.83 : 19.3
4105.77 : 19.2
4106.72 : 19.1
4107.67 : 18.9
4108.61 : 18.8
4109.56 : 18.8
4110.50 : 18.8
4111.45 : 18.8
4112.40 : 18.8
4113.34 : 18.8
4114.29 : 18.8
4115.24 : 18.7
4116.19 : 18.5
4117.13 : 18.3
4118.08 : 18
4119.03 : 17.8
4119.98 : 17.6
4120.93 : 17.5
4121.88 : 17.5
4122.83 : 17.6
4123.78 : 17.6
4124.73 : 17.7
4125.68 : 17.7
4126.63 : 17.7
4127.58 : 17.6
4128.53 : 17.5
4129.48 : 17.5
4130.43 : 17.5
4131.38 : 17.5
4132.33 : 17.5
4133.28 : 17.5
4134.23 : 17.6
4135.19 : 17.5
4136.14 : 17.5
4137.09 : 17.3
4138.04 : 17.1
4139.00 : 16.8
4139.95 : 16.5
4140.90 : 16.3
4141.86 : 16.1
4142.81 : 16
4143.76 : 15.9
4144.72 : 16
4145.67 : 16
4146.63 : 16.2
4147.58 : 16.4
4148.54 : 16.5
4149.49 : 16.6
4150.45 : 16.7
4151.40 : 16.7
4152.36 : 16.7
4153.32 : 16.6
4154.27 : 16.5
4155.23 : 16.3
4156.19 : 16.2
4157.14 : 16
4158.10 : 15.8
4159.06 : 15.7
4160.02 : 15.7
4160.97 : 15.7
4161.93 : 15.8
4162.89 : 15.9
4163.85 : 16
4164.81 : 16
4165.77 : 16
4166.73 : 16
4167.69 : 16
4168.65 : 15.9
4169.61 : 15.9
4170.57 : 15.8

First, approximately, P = 17.5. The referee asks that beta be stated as 1.43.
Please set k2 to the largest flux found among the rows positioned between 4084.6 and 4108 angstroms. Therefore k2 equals 19.4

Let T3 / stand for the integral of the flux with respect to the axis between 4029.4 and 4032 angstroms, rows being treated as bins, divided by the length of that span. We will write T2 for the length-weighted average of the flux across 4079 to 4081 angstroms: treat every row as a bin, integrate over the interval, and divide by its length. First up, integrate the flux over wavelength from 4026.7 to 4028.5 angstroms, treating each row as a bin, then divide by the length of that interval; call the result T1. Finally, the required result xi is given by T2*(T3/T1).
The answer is 18.3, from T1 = 16.9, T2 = 18.2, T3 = 16.9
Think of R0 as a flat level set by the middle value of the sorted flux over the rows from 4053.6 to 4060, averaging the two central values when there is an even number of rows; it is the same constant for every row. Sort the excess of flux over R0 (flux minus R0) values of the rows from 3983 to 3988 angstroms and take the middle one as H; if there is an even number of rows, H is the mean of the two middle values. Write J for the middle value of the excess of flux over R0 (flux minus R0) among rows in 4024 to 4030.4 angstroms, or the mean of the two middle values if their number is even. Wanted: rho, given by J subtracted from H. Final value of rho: 0.8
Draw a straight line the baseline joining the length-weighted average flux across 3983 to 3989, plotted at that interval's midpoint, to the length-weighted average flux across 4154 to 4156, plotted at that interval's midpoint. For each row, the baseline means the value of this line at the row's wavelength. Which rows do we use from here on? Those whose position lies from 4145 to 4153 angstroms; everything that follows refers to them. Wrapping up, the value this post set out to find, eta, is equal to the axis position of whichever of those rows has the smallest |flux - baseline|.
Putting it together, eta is 4147.58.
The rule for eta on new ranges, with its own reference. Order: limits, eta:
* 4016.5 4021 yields 4020.64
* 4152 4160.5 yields 4155.23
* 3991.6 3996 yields 3995.72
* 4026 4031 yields 4029.91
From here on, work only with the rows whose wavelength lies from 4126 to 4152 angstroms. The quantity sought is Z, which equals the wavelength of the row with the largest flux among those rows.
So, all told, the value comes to 4126.63 angstroms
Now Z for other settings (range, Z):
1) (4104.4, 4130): 4104.83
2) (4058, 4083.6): 4072.82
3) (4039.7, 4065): 4055.04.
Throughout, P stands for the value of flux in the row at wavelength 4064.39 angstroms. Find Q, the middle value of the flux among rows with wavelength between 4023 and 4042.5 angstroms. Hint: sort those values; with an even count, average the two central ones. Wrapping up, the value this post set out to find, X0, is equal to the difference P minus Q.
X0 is 0.30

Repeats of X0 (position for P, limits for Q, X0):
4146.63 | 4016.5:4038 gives -0.40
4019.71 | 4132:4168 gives 0.35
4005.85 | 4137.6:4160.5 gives 1.10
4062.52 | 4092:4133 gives -2.10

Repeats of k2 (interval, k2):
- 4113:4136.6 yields 18.8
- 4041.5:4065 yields 17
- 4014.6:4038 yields 17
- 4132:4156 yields 17.6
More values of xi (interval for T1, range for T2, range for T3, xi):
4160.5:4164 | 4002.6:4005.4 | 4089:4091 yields 20.5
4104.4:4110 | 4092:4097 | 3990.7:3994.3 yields 18.0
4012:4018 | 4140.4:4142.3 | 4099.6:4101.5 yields 18.5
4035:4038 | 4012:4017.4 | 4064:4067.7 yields 18.5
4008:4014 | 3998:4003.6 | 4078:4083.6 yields 18.0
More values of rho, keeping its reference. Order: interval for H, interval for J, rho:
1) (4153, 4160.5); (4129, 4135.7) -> -1.4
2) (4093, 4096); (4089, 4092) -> 0.1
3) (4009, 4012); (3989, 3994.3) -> -0.4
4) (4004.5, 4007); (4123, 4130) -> -0.2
